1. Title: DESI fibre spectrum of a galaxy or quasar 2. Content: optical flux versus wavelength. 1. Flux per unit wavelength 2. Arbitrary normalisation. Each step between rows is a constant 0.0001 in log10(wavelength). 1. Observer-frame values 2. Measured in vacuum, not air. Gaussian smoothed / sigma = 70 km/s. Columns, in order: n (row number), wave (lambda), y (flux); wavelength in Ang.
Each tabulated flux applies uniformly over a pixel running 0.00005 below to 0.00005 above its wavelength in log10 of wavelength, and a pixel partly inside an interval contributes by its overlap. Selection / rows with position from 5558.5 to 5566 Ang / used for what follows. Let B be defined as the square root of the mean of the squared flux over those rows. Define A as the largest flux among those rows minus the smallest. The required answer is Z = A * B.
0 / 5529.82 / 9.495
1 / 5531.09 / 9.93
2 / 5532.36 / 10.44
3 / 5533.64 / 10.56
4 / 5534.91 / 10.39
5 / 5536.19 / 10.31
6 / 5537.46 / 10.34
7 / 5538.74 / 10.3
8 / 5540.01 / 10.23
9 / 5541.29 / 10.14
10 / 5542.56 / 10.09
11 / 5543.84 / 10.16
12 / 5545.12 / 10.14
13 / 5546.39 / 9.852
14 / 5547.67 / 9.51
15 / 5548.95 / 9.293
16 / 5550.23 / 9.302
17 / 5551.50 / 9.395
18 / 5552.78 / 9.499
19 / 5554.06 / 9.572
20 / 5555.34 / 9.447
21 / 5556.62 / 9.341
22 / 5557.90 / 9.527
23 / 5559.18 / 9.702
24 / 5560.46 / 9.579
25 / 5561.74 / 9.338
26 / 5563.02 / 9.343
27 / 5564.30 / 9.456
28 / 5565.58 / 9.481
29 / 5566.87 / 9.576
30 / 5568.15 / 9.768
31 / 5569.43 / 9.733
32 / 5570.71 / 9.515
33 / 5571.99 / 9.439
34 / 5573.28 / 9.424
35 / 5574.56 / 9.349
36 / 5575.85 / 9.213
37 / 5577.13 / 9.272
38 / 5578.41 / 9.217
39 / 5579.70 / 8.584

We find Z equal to 3.5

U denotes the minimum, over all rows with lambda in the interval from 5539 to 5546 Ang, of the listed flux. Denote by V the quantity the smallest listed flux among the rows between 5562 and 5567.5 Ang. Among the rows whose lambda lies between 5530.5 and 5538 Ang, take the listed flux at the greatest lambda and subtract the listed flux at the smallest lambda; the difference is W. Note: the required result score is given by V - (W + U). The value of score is -1.2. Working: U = 10.09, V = 9.343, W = 0.4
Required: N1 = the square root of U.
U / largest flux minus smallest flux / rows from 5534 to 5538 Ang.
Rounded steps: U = 0.1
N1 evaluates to 0.28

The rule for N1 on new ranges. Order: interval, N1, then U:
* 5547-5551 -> 0.47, 0.2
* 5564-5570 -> 0.56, 0.3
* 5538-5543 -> 0.46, 0.2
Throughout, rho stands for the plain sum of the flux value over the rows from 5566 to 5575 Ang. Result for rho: 66.8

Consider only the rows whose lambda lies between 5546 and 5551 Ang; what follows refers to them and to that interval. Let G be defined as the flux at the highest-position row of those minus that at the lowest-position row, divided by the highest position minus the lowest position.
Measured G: -0.14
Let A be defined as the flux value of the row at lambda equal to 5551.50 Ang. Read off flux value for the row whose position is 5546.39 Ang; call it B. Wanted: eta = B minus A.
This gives 0.46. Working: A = 9.395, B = 9.852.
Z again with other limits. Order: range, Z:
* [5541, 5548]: 6.5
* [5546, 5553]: 5.3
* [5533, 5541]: 3.4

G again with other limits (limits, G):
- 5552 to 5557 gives -0.04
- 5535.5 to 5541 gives -0.02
